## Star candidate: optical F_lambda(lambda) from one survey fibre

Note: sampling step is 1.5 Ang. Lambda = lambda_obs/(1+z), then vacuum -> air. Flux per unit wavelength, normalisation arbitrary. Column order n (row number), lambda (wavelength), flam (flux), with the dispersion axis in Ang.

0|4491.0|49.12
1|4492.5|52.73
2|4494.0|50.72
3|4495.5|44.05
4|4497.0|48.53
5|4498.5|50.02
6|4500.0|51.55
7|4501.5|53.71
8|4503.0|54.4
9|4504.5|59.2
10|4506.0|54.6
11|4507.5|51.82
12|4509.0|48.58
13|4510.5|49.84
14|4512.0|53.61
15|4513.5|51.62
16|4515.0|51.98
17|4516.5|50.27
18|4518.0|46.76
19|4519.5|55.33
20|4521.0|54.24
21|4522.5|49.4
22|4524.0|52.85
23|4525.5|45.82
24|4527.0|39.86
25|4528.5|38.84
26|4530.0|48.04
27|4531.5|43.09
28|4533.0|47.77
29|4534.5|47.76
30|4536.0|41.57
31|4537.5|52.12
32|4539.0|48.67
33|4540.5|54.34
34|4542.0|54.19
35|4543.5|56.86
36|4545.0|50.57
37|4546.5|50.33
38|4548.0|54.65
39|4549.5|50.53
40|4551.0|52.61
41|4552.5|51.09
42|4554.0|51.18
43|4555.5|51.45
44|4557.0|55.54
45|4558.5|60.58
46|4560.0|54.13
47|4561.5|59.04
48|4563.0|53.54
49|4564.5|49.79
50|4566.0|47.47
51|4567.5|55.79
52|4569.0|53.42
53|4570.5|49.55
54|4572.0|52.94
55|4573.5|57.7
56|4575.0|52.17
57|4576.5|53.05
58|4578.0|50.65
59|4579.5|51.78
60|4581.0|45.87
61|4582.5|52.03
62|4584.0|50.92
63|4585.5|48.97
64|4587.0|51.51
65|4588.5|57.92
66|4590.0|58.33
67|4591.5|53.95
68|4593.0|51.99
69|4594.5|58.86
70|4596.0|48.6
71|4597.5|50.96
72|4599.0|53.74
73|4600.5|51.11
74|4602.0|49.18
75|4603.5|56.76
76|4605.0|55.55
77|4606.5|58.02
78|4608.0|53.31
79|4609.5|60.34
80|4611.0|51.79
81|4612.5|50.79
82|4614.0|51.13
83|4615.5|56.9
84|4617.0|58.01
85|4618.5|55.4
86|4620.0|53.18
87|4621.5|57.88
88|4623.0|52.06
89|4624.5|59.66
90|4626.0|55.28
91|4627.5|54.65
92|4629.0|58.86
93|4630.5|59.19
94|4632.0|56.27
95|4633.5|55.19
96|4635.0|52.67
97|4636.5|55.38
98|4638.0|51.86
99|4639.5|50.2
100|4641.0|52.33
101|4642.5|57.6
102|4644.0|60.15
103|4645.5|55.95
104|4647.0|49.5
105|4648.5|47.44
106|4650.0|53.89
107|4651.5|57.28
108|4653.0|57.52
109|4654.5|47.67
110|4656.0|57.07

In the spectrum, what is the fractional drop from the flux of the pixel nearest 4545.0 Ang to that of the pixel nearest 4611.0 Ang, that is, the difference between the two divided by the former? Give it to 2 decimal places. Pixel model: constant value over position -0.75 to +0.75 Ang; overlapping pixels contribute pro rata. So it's -0.02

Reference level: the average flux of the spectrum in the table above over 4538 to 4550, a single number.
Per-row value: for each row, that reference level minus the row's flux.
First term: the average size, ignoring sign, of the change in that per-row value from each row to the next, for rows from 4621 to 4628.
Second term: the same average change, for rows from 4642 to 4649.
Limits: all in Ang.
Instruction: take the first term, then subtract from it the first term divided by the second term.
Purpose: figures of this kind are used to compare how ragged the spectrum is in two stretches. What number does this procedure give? 3.4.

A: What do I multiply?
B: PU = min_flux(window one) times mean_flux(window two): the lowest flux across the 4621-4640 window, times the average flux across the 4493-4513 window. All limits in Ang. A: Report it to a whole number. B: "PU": 2590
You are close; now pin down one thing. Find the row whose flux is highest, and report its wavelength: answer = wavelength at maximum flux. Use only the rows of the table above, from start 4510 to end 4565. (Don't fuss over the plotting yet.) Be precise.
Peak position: 4558.5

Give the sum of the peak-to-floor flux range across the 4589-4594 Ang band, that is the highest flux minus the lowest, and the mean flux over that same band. 61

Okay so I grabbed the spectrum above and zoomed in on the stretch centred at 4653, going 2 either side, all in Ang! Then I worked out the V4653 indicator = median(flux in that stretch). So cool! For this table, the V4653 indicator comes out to 57.3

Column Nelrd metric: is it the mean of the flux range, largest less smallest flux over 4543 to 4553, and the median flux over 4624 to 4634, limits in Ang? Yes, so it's 31.4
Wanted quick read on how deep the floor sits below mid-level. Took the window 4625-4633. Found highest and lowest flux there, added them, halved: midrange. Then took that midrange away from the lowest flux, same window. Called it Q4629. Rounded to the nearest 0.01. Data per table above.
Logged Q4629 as -2.27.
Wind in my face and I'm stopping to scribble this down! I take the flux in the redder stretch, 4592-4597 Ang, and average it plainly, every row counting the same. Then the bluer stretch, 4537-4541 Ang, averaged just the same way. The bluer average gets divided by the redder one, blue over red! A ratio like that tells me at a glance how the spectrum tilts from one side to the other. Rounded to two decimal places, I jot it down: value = 0.97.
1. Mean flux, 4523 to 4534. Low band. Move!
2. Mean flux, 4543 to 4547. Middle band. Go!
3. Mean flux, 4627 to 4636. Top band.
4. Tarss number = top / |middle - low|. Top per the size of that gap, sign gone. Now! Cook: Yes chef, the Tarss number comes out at 8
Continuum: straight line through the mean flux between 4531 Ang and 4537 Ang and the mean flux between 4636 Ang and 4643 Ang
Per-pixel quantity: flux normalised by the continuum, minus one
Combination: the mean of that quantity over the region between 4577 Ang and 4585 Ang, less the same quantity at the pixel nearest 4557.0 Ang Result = -0.15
